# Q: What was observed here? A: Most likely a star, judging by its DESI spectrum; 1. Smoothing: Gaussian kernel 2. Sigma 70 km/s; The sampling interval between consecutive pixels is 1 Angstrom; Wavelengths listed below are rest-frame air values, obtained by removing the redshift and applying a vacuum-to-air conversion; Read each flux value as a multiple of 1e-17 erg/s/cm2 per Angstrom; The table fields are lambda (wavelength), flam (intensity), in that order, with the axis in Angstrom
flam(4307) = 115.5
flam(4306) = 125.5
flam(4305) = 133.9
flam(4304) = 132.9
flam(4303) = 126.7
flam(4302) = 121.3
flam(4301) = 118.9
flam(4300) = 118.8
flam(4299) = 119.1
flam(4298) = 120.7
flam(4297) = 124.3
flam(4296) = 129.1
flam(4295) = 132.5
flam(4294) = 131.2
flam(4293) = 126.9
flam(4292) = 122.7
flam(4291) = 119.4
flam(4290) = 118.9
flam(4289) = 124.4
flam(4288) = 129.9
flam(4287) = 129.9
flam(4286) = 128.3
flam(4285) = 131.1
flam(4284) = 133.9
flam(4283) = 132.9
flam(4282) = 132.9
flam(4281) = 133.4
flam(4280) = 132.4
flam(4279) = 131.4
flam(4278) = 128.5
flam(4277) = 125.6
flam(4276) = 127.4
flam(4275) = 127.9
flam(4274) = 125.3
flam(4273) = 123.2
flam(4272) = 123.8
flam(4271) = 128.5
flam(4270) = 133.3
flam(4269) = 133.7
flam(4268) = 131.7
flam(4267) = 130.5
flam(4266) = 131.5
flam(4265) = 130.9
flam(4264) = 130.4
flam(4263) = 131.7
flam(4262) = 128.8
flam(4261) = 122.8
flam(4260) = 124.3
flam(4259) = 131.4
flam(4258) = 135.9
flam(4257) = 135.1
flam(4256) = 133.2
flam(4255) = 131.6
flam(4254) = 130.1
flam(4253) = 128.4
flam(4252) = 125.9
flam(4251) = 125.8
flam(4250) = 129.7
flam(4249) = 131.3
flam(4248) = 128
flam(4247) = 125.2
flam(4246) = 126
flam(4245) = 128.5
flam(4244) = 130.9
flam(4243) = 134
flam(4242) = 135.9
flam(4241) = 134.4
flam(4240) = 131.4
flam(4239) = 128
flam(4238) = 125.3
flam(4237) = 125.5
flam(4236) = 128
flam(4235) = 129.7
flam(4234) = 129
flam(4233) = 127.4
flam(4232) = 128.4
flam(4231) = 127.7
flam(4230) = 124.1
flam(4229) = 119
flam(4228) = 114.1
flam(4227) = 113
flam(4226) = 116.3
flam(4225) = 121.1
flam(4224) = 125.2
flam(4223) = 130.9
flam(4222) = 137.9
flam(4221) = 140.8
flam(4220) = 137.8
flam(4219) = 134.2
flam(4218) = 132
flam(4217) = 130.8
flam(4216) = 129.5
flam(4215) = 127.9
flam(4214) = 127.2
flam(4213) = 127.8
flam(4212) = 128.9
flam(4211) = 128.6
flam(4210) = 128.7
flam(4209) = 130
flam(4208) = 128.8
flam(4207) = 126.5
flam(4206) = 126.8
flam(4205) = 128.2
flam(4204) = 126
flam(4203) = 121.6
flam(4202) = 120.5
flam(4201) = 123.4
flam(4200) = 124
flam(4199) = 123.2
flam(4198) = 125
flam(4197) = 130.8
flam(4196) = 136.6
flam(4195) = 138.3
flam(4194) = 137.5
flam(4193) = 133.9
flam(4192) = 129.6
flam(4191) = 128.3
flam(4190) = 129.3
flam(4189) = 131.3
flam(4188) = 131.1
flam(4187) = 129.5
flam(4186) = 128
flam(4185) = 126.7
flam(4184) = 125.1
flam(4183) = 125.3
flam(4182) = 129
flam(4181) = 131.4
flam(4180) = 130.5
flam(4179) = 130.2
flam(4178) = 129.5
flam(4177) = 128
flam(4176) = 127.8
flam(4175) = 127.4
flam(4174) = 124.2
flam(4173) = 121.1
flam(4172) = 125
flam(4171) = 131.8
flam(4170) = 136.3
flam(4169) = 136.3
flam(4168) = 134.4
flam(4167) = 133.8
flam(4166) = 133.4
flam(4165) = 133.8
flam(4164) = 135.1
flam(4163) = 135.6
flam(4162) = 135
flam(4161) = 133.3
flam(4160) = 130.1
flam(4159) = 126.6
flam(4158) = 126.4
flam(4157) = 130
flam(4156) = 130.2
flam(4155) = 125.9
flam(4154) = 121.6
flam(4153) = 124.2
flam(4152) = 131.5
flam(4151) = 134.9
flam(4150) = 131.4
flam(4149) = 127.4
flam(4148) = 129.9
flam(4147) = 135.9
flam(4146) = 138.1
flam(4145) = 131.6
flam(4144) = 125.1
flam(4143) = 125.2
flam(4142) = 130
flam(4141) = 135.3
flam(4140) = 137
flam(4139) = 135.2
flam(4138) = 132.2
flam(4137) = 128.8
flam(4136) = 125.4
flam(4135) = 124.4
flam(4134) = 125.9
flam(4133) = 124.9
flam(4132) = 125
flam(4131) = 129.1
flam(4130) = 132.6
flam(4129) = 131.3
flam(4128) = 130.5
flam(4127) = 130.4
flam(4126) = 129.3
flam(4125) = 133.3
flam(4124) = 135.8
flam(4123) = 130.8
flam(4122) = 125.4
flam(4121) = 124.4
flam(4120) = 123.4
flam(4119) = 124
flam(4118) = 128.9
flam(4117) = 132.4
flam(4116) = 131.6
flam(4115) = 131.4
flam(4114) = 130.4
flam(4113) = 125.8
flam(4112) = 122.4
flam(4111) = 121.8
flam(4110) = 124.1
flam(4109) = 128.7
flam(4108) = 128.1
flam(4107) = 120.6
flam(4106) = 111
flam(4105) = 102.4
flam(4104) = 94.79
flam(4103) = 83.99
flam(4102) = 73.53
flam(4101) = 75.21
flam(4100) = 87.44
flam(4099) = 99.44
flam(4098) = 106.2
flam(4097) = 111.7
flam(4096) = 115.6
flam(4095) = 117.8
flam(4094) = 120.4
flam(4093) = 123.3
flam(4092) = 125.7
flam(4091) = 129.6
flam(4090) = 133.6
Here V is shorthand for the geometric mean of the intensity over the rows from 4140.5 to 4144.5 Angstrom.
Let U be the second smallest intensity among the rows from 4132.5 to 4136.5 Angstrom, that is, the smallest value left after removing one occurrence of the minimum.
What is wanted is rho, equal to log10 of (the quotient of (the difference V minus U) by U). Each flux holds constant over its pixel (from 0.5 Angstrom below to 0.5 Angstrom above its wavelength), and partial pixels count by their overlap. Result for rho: -1.5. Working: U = 124.9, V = 129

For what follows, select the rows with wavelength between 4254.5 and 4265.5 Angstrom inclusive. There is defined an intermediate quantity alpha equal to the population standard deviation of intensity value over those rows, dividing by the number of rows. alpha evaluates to 3.8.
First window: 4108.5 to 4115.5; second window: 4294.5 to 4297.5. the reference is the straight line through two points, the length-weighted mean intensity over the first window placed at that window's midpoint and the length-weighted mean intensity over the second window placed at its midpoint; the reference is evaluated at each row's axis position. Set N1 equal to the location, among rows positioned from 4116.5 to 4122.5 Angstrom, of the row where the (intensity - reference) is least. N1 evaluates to 4120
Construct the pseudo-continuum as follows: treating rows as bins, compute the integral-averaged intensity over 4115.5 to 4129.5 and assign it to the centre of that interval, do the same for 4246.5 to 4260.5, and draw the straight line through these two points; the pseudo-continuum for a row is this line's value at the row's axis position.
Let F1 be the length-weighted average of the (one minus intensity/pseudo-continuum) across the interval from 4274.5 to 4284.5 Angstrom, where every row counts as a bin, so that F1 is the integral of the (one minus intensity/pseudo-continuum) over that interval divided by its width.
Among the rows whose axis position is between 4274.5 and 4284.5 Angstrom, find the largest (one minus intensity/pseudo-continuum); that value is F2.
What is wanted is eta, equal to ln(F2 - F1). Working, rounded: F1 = -0.007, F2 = 0.032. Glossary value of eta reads -3.25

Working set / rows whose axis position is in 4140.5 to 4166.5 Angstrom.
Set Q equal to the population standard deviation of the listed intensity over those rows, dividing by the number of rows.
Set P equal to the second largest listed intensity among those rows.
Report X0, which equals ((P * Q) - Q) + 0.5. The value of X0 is 572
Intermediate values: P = 135.9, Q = 4.2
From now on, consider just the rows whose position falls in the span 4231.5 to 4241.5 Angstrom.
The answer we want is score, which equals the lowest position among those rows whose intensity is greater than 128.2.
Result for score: 4232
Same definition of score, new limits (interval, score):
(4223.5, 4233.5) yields 4232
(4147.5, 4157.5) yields 4148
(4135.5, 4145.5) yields 4137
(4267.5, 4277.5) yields 4268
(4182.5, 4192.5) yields 4187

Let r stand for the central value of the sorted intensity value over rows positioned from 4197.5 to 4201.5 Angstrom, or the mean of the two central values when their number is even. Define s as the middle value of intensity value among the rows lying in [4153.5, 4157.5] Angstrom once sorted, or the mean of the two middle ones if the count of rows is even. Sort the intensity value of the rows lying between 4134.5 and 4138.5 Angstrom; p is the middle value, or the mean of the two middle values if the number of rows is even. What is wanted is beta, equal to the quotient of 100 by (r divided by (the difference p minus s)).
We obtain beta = -1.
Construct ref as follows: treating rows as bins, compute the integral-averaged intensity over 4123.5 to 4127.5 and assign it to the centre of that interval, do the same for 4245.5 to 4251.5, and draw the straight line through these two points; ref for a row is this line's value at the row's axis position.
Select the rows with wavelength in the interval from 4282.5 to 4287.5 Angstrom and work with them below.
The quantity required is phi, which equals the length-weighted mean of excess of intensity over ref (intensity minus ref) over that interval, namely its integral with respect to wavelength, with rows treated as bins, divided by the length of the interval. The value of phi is 4.9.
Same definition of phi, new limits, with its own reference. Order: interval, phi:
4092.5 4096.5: -14.1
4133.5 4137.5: -5.7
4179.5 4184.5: -1.9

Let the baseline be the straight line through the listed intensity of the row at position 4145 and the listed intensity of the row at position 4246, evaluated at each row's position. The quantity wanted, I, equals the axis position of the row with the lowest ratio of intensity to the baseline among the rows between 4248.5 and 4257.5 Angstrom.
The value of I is 4251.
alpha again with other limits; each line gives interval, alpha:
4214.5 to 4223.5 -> 4.2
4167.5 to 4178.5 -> 4.8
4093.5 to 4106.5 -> 15.3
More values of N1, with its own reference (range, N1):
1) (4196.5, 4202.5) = 4202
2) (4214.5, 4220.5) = 4215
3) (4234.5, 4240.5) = 4238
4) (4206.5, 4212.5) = 4207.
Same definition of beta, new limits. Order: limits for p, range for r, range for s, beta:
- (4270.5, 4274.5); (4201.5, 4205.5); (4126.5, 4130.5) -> -5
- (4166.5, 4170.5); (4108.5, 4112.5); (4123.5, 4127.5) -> 3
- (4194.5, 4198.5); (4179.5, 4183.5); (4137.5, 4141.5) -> -1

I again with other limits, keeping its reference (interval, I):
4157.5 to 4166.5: 4158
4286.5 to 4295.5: 4290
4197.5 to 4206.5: 4202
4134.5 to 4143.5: 4135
